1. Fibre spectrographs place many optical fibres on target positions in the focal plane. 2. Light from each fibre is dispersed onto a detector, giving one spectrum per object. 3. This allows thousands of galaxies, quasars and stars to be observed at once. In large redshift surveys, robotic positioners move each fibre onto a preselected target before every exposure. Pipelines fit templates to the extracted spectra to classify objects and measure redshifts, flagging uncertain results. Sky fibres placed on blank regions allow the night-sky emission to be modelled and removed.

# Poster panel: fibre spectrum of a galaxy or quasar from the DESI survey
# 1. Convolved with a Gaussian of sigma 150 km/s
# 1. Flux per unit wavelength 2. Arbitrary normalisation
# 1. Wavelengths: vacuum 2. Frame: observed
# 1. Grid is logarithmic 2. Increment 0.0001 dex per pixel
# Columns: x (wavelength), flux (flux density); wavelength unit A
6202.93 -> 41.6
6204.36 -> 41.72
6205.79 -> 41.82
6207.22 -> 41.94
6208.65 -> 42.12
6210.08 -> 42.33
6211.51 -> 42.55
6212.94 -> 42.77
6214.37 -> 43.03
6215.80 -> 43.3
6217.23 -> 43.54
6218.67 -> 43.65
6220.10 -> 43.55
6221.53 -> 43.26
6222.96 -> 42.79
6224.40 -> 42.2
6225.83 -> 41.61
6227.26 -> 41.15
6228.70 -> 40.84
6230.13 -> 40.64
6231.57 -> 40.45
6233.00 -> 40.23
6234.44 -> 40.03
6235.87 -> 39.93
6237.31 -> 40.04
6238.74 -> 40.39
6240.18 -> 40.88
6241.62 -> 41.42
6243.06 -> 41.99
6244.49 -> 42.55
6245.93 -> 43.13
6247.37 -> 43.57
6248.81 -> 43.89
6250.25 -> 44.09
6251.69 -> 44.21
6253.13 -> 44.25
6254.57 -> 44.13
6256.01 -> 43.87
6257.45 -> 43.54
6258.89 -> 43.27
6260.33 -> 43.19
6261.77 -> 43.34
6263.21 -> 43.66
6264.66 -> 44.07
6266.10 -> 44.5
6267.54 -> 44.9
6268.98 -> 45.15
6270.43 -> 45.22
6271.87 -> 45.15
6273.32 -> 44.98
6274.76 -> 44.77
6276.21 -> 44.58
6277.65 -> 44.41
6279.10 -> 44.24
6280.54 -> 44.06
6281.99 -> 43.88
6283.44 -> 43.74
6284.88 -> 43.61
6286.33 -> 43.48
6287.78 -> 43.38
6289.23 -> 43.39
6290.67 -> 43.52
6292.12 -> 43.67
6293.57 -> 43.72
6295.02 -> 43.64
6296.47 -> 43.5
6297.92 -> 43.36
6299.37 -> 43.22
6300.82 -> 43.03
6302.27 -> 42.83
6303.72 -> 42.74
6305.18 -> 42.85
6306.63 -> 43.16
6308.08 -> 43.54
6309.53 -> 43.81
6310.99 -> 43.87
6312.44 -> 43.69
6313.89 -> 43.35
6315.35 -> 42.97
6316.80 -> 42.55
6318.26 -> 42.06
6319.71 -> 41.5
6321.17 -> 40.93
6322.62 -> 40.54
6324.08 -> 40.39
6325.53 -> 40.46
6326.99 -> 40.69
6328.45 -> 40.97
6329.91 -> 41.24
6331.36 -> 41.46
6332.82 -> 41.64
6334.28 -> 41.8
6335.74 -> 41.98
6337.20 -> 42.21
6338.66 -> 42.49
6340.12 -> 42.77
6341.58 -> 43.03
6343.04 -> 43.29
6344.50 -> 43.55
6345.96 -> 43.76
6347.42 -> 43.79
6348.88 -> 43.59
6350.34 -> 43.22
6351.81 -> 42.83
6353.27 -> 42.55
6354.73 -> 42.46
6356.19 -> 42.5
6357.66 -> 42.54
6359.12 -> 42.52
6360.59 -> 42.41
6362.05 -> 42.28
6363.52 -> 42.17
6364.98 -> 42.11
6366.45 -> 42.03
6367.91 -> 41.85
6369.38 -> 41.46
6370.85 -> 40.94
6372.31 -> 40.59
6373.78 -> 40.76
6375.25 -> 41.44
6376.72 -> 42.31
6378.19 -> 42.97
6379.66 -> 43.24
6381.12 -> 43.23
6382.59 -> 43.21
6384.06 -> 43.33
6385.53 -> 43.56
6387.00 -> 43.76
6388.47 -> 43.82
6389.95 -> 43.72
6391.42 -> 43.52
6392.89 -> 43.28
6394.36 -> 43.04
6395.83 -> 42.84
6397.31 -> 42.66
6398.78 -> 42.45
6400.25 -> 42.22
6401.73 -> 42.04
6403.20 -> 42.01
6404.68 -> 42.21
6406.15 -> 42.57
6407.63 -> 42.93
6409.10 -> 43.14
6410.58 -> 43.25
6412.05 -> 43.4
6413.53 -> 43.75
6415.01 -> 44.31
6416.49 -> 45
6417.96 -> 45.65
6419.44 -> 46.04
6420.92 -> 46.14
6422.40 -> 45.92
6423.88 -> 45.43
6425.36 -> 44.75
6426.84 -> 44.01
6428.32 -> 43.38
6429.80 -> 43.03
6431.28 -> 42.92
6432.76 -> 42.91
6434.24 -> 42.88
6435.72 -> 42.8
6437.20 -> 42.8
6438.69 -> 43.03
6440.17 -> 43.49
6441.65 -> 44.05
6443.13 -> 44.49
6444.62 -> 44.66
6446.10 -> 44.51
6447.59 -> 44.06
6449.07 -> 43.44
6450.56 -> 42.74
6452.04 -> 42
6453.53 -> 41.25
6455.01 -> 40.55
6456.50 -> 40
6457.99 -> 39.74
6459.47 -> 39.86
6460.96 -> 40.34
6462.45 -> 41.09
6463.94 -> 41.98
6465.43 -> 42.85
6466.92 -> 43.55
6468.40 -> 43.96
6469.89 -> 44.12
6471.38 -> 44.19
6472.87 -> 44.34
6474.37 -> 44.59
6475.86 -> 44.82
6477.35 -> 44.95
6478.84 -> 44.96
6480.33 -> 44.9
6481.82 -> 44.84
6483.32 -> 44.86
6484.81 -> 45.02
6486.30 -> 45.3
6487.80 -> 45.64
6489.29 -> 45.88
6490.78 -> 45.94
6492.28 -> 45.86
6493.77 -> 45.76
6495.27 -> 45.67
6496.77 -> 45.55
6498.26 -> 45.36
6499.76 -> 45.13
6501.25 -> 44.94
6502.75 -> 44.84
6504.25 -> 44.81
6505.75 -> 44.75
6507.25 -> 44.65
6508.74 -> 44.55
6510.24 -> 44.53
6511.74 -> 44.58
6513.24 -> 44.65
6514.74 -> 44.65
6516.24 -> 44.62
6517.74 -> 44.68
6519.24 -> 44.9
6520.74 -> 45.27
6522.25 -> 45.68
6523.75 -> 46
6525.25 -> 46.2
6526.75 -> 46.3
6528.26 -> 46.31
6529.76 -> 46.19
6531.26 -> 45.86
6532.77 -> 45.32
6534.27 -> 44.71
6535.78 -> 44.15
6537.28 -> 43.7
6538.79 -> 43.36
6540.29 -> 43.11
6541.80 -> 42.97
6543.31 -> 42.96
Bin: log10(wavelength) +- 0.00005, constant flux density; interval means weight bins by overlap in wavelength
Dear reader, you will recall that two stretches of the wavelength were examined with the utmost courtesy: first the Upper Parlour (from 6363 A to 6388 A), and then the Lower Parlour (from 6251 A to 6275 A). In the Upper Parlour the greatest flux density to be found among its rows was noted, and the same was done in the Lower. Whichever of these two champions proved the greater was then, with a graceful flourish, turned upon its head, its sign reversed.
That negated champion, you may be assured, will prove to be -45.2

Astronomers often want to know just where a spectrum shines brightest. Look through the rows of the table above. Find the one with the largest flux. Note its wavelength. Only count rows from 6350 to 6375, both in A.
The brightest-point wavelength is 6350.34 A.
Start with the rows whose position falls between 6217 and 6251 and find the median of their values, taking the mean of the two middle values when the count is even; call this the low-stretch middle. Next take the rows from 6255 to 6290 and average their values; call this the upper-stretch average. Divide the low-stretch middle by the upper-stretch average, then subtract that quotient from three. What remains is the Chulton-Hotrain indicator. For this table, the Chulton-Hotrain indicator 2.052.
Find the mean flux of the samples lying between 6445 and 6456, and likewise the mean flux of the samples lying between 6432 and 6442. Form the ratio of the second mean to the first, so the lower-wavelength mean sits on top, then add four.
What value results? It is 5.01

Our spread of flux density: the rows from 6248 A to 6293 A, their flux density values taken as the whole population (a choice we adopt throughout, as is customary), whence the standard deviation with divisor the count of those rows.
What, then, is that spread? 0.6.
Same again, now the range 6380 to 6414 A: 0.6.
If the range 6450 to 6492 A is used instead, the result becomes 2.0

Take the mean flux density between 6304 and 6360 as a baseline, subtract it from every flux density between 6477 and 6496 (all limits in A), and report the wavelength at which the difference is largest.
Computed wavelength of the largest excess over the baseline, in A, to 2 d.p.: 6490.78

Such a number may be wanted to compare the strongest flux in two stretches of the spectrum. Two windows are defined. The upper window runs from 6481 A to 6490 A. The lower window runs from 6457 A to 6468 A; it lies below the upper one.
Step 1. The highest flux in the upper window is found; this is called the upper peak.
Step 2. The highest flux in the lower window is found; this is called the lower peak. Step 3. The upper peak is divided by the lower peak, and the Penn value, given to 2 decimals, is 1.05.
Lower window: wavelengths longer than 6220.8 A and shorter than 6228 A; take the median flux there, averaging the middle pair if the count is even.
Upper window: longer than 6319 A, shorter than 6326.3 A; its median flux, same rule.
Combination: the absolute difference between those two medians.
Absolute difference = 1.7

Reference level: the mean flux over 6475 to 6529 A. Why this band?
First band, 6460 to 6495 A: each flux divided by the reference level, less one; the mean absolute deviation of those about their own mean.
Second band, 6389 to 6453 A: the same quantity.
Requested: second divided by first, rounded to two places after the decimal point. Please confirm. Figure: 0.82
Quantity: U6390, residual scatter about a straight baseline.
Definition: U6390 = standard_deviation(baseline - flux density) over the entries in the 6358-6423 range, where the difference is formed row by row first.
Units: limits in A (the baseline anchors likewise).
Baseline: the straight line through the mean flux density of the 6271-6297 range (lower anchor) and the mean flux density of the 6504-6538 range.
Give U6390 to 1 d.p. 1.2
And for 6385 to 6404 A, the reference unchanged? 0.7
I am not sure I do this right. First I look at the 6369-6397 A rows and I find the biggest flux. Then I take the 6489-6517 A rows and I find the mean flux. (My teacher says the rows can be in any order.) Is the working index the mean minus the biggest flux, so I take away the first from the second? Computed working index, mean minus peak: 1.3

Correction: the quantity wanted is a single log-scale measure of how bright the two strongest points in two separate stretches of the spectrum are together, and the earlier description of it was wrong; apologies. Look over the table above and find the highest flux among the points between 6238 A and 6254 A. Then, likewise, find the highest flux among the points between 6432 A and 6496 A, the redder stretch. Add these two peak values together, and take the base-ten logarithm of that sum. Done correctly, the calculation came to 1.96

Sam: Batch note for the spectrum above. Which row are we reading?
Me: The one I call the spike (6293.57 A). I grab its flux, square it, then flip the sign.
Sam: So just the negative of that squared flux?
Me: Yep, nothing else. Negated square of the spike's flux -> -1911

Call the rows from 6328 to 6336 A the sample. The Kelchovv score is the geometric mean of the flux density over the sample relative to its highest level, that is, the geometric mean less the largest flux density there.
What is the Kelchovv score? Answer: -0.466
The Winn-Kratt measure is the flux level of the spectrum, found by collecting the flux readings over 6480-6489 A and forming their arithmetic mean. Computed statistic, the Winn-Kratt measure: 45.1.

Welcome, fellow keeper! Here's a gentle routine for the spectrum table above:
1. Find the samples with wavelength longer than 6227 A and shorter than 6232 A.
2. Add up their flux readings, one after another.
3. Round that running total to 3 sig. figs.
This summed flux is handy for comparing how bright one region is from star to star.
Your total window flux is 163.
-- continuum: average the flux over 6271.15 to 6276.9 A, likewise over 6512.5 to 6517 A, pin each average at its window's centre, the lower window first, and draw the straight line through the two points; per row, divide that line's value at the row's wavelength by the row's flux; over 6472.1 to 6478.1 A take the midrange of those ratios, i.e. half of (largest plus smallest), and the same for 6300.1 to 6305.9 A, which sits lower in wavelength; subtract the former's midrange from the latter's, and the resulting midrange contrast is 0.04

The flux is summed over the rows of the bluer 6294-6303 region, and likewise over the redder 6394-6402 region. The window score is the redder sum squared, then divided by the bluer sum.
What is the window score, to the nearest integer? 251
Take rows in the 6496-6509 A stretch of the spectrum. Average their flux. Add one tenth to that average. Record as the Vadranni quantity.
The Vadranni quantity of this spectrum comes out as 45.1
